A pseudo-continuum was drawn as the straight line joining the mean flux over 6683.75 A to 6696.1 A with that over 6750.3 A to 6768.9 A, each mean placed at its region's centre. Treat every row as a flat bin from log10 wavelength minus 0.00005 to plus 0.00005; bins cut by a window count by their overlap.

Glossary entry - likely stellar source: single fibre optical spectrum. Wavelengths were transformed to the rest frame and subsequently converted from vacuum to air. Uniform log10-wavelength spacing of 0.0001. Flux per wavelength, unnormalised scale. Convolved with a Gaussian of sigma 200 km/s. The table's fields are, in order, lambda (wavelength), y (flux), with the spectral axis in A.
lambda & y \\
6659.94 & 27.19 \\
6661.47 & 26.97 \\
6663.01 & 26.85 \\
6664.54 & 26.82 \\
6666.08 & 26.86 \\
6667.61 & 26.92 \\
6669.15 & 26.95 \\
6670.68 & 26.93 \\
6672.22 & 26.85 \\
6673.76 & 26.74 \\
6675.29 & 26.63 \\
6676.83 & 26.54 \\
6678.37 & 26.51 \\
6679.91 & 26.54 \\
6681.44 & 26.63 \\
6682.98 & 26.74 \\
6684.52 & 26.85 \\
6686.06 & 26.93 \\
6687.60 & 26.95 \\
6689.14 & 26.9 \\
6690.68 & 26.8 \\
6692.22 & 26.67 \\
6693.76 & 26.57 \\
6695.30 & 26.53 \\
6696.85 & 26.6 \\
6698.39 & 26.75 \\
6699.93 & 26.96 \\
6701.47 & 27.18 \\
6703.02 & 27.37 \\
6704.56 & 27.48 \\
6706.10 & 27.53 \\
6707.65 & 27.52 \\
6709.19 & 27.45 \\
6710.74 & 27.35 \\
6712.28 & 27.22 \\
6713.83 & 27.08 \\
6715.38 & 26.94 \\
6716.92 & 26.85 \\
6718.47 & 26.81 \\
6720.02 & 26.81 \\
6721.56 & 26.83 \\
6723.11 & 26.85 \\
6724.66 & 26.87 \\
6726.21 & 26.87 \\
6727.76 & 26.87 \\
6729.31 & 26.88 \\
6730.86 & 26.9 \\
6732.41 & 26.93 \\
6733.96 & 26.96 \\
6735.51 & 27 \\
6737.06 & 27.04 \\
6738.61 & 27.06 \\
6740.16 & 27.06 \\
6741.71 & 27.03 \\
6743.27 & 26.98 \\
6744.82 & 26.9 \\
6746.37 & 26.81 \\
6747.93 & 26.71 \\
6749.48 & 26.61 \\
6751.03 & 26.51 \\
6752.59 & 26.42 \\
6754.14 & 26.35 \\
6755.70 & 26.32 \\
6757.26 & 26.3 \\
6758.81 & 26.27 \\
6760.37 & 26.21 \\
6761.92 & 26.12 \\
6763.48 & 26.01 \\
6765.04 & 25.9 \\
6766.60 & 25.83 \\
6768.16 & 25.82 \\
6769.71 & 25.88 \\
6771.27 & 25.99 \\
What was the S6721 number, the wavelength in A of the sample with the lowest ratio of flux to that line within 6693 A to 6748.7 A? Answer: 6695.30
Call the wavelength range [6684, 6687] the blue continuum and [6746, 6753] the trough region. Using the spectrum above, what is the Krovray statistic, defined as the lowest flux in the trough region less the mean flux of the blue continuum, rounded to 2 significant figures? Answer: -0.47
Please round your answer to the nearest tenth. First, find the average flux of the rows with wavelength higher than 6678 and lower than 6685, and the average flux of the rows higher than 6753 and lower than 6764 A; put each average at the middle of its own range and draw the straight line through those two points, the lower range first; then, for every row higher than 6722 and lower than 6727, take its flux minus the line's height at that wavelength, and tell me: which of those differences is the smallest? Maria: 0.4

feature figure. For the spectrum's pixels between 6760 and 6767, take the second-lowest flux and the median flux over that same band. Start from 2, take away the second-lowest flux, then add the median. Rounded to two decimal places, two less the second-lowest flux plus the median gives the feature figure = 2.11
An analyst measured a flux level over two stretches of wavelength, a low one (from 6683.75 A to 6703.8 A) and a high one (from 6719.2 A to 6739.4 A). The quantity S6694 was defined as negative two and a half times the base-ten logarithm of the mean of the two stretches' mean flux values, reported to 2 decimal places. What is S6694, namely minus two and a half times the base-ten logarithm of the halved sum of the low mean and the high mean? -3.57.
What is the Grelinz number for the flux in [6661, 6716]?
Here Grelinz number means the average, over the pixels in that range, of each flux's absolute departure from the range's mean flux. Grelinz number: 0.23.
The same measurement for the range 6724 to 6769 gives 0.36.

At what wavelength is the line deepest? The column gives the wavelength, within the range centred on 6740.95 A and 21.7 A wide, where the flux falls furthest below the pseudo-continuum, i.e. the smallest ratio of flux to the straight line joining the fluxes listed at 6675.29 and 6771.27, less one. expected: 6751.03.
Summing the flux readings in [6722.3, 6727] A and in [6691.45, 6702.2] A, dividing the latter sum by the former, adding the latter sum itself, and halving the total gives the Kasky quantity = 95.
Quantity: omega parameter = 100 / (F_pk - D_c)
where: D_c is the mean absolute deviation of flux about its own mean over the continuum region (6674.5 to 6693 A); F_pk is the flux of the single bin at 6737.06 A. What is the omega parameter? 3.72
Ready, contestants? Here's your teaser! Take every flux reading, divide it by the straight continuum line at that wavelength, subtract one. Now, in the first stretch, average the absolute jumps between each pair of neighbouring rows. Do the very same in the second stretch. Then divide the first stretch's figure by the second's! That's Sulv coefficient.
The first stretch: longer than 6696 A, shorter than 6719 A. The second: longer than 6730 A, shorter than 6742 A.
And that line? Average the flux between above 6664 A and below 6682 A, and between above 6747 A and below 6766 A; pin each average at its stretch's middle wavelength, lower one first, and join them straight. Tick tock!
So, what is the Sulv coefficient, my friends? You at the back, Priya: 3.5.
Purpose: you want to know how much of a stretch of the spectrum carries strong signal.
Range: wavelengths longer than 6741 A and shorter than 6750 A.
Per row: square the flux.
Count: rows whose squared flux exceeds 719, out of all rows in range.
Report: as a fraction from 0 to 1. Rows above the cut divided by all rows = 0.50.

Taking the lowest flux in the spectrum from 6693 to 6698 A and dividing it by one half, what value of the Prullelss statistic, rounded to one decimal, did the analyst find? 53.1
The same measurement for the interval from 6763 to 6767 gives 51.7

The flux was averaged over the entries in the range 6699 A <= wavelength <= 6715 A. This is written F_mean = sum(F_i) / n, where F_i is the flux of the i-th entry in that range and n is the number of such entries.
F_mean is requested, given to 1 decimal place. 27.3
